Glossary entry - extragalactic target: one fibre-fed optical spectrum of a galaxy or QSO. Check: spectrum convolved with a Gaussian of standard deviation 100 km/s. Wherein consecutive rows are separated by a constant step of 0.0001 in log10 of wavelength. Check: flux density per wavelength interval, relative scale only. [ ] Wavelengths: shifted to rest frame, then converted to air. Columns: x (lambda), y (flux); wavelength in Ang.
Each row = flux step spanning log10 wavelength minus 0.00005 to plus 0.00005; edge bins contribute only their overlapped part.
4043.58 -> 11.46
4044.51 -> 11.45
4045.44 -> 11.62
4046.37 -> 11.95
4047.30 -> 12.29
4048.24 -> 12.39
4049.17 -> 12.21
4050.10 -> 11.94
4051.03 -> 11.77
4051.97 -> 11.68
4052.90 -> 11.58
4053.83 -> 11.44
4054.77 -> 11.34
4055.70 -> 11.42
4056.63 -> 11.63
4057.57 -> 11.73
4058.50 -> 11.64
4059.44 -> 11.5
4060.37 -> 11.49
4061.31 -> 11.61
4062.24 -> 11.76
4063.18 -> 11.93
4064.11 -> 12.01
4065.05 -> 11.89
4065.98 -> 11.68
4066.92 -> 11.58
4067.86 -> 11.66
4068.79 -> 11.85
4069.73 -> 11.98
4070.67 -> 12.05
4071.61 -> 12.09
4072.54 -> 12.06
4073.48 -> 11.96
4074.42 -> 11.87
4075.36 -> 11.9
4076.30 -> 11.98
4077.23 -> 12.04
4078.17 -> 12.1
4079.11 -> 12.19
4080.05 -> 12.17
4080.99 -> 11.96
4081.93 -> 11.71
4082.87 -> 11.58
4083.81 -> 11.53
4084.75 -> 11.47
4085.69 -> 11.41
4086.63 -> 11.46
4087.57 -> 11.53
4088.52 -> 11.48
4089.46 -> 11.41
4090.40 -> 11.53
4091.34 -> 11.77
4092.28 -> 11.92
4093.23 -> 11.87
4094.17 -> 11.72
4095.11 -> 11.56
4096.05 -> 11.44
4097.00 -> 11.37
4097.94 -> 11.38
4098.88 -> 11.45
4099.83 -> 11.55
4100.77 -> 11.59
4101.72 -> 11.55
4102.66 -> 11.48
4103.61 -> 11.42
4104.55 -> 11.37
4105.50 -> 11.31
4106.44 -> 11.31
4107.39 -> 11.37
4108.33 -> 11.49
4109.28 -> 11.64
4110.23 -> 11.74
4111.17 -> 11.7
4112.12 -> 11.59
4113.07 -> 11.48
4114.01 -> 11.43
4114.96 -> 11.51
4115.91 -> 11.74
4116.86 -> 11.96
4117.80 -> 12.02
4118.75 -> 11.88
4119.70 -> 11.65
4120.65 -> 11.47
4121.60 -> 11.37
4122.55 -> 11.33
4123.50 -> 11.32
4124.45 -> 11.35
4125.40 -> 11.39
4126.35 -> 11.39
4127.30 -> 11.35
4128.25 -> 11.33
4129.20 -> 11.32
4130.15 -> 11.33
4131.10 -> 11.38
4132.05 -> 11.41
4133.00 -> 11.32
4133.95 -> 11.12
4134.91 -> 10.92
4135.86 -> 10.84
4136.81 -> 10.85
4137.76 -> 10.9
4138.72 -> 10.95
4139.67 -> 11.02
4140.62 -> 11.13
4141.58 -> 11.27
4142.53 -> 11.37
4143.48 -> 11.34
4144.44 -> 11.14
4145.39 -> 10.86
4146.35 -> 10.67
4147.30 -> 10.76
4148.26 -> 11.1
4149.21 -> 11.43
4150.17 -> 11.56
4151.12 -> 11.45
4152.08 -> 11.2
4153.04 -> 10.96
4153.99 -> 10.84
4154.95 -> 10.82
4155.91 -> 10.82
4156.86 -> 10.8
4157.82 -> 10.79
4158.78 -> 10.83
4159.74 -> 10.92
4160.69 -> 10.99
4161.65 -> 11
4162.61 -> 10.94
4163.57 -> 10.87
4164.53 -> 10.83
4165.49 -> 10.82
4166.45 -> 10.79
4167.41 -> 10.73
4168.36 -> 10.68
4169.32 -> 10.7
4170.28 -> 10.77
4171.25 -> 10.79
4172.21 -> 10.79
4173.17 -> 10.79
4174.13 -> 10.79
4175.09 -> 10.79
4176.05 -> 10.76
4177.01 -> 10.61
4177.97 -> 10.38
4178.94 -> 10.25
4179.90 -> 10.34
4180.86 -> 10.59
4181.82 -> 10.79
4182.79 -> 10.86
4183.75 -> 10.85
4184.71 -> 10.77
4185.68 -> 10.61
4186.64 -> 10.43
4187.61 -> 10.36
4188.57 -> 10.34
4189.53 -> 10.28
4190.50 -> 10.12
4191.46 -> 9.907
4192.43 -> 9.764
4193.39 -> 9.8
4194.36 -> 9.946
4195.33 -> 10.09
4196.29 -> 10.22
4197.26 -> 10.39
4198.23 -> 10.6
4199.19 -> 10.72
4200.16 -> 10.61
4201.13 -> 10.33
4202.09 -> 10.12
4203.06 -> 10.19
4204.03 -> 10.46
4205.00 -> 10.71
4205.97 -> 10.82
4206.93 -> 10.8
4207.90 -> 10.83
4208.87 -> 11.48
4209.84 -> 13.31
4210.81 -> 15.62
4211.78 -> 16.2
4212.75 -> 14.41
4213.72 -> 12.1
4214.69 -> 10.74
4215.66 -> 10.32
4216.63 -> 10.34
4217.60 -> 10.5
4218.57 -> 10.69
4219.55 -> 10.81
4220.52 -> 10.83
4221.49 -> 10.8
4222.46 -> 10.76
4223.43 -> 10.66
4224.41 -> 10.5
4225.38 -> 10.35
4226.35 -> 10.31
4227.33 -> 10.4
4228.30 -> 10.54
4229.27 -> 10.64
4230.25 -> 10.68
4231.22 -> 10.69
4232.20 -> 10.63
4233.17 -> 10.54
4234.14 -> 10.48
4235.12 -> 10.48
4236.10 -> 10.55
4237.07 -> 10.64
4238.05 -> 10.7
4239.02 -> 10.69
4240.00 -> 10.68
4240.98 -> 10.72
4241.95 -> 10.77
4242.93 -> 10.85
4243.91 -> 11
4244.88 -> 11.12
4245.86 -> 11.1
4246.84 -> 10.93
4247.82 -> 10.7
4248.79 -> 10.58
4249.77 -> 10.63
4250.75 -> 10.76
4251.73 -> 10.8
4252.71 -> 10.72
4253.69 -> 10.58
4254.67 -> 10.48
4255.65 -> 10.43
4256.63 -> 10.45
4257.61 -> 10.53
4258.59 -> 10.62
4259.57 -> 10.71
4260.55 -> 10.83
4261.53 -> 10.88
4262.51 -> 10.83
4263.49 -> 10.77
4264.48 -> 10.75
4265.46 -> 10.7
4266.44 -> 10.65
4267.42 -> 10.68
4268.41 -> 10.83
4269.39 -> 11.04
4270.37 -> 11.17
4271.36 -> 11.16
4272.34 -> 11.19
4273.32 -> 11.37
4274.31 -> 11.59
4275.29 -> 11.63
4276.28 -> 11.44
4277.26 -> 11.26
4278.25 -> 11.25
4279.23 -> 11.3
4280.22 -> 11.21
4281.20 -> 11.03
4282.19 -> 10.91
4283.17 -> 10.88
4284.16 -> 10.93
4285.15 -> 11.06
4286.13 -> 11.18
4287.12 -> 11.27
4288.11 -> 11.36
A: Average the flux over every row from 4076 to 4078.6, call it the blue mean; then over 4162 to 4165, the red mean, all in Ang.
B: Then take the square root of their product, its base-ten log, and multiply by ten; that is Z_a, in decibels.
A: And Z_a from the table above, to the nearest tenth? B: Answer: 10.6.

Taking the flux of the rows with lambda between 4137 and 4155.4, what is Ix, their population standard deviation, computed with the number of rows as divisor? 0.25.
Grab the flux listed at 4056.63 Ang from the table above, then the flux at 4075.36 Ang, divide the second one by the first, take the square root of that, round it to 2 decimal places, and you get 1.01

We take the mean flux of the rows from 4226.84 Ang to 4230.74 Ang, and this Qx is 10.6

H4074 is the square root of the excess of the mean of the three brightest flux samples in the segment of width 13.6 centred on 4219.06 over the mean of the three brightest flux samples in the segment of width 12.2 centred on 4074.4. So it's 0.54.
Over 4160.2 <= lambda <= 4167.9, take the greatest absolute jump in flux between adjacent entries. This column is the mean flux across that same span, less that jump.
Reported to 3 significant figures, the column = 10.8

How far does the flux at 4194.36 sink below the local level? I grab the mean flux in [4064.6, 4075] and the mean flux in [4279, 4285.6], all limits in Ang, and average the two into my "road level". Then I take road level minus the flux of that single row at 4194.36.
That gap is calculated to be 1.5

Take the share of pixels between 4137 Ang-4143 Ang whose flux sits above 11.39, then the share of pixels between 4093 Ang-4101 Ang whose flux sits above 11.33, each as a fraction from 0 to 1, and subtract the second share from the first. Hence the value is -1.0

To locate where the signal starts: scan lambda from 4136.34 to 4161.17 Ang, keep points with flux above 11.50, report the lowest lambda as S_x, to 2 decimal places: 4150.17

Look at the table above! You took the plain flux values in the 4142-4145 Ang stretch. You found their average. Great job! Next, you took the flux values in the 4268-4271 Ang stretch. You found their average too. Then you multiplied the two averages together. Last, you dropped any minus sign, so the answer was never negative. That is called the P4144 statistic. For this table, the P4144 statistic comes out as 124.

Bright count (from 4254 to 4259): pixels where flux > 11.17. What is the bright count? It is 0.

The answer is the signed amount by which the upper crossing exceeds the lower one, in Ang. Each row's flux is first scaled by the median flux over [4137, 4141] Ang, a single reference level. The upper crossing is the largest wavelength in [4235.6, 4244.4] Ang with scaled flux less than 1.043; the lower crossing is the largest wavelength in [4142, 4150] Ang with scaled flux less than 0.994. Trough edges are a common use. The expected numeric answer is 96.6 Ang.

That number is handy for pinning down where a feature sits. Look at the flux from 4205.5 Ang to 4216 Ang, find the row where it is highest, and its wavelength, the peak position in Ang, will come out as 4211.78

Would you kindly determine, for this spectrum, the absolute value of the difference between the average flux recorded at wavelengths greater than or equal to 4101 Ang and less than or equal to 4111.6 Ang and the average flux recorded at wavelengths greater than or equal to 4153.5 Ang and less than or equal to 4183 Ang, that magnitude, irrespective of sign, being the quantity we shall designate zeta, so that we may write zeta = 0.73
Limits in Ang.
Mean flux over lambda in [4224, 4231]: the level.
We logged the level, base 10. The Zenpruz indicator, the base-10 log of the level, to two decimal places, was 1.02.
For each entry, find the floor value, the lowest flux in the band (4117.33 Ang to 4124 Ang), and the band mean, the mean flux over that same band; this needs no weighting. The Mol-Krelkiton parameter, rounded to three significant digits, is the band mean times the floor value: 131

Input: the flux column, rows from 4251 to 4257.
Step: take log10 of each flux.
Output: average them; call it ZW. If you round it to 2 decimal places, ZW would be 1.02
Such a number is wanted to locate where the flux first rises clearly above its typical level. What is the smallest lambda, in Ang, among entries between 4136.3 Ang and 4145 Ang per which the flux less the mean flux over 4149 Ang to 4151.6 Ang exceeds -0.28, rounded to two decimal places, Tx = 4141.58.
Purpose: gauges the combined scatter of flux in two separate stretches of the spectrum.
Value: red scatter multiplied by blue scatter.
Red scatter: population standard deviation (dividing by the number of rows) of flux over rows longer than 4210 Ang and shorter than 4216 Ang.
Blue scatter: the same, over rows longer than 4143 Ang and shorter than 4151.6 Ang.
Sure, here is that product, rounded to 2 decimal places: 0.70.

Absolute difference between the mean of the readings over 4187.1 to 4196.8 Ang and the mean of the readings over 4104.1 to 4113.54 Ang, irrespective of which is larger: 1.4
